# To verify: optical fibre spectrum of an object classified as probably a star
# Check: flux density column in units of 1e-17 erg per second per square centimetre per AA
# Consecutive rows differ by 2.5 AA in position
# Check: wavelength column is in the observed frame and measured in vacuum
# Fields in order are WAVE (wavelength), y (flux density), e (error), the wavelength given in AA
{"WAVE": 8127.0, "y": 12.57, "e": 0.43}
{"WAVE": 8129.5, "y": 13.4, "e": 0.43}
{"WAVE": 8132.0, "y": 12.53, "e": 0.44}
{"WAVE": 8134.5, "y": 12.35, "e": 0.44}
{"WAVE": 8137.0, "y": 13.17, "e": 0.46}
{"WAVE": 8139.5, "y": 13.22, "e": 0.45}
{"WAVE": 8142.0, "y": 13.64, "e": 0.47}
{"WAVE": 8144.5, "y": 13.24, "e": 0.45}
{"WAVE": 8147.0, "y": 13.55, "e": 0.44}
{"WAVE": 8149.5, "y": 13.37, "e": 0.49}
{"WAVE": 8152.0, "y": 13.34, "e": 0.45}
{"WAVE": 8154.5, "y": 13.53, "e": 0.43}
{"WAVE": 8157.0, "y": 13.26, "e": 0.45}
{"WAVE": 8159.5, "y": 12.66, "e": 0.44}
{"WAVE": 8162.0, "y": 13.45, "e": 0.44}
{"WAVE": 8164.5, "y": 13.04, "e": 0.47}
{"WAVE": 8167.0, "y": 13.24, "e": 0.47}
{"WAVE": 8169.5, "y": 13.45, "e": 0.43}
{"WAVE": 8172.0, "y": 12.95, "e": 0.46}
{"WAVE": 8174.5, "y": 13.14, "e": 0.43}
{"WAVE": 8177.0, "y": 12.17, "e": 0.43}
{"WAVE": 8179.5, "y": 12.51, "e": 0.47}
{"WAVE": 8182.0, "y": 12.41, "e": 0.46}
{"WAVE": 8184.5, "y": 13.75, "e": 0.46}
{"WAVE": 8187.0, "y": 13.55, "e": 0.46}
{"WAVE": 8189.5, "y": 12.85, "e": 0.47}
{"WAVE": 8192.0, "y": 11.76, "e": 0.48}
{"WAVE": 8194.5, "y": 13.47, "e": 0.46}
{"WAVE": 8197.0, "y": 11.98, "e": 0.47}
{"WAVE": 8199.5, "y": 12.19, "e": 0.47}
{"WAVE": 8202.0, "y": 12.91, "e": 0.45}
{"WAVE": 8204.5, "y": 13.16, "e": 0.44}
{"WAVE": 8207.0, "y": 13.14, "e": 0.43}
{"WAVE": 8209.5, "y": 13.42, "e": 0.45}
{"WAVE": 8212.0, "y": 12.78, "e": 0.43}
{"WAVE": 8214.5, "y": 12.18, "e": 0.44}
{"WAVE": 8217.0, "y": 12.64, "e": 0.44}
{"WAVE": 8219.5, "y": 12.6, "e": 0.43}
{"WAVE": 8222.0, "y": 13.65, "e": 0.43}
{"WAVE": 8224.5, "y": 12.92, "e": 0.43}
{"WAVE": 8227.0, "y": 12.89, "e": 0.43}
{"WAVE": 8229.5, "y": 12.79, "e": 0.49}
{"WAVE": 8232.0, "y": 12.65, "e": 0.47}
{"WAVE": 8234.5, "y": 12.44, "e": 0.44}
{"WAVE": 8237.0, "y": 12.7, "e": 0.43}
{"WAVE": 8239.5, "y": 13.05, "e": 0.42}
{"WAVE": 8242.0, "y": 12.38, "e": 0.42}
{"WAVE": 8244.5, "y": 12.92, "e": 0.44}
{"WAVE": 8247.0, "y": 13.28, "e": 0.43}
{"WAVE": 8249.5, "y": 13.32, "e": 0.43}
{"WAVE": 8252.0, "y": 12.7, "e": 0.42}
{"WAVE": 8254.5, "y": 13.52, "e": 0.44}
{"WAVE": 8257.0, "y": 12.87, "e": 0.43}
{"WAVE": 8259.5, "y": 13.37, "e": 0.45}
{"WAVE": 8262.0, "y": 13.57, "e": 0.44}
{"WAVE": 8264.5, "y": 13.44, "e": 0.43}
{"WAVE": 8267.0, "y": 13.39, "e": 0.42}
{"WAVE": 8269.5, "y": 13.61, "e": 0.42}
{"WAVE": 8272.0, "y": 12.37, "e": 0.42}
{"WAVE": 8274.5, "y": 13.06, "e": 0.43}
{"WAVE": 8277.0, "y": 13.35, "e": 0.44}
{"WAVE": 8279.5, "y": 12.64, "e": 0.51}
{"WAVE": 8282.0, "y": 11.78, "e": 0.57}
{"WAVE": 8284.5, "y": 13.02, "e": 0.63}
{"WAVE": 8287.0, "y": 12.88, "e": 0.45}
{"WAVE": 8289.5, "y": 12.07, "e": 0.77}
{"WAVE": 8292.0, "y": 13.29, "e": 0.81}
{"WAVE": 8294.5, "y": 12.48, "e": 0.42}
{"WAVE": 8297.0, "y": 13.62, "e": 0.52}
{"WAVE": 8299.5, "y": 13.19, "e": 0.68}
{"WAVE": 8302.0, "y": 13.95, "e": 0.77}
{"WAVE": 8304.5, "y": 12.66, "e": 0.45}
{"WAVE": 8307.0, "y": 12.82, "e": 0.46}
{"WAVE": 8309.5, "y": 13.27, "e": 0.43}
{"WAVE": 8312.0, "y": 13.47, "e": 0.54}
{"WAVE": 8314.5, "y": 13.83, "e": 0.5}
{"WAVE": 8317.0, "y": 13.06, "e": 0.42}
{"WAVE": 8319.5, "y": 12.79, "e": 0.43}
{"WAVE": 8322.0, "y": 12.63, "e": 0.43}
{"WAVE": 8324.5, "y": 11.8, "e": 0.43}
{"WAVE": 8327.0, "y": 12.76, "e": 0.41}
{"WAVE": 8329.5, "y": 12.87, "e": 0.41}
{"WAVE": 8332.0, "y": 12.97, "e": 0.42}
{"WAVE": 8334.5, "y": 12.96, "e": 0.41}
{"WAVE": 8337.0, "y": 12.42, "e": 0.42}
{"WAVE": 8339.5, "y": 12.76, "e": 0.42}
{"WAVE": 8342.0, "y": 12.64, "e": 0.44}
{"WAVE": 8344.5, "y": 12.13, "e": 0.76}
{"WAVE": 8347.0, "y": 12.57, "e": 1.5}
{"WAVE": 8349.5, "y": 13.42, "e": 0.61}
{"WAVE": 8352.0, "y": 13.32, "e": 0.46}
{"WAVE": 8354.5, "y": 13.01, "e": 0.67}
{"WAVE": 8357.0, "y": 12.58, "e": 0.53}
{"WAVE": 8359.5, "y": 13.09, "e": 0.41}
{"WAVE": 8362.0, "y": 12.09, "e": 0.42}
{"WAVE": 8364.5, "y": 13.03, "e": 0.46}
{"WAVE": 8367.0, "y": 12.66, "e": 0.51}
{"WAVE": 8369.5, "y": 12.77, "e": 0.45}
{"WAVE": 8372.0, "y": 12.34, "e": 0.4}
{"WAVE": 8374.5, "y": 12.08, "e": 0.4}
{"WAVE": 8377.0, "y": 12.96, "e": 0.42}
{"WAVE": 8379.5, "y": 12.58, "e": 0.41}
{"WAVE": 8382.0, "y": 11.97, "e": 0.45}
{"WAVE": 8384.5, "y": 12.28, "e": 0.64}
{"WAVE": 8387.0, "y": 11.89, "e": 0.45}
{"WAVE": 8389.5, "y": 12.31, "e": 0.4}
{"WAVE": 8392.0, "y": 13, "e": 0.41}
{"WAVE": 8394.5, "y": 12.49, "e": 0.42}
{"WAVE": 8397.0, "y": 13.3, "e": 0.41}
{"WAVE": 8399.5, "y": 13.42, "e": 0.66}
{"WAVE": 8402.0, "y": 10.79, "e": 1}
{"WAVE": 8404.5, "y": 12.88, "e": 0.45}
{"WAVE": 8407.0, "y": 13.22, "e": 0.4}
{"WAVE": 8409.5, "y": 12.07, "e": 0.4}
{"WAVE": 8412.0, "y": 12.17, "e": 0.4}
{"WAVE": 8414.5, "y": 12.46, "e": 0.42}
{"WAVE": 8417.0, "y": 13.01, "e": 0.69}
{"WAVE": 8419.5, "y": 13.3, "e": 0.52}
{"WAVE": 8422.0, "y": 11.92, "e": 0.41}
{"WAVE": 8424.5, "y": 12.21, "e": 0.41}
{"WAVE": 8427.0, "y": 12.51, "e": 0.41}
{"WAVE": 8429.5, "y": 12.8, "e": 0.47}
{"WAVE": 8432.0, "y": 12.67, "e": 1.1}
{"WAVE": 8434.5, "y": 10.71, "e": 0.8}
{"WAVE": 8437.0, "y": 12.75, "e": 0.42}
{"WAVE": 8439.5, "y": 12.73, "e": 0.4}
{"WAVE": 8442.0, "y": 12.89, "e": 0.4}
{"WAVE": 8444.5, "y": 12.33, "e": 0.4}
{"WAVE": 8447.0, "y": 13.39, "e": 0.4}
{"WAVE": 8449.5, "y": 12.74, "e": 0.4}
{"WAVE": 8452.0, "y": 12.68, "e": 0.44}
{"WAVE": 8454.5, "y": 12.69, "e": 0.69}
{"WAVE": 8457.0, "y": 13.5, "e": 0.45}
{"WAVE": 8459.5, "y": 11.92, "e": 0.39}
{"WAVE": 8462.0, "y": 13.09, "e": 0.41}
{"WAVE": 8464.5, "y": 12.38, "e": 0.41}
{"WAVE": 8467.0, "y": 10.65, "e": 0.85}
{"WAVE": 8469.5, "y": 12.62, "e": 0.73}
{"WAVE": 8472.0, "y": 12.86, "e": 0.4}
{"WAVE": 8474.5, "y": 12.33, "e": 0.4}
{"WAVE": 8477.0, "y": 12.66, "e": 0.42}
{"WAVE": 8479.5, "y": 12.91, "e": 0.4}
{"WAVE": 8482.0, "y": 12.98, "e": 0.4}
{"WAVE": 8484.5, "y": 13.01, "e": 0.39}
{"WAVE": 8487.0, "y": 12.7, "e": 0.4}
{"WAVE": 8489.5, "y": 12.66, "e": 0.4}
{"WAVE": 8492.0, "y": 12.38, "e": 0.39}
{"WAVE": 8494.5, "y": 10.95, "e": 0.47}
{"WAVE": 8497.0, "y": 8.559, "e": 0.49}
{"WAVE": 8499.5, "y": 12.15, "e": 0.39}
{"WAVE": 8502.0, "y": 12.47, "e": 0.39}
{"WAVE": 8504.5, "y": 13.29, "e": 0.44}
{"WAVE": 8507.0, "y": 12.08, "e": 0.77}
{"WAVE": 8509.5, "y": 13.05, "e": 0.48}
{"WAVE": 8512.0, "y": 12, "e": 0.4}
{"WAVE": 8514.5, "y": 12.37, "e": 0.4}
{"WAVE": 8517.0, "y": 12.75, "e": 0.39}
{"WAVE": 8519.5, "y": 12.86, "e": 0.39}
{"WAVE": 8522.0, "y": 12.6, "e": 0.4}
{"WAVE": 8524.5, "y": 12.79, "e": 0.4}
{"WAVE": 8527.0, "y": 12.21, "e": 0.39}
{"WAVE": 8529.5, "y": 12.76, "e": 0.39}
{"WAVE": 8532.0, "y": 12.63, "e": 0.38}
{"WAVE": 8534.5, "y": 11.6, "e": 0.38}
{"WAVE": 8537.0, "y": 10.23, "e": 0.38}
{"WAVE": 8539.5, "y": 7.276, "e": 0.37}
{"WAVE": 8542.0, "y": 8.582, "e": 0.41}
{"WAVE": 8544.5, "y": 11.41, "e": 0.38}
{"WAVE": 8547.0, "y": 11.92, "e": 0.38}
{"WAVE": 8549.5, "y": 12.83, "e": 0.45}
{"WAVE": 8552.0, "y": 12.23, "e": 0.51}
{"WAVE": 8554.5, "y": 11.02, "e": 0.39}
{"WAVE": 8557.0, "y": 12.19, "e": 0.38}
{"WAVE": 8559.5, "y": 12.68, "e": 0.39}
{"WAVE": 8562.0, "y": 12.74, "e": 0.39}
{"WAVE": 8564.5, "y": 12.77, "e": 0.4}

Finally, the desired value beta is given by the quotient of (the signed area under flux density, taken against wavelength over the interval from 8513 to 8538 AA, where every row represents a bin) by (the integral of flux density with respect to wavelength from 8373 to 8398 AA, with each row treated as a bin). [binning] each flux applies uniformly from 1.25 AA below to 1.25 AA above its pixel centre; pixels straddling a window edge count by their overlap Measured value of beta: 0.99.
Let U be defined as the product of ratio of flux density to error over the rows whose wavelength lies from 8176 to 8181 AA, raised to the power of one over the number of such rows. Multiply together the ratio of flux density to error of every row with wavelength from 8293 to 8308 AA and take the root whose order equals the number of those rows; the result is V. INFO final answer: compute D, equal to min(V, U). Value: 24.5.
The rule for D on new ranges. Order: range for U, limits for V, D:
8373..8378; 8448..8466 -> 28.4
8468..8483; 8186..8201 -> 26.9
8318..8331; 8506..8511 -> 20.7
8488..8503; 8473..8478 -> 27.2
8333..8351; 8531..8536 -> 21.9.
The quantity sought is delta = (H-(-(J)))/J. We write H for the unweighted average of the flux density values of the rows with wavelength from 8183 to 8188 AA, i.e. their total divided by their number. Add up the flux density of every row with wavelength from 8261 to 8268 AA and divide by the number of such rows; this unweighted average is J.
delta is 2.01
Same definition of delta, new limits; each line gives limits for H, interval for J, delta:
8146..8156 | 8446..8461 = 2.05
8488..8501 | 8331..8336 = 1.87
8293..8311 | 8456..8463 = 2.02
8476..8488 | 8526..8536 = 2.04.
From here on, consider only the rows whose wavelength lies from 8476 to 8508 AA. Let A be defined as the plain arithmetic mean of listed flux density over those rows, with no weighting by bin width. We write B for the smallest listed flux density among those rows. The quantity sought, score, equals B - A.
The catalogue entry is -3.7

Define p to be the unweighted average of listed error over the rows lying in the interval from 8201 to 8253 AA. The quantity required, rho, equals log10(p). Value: -0.359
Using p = 0.44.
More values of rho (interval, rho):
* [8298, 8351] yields -0.268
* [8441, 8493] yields -0.341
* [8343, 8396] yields -0.274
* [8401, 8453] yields -0.291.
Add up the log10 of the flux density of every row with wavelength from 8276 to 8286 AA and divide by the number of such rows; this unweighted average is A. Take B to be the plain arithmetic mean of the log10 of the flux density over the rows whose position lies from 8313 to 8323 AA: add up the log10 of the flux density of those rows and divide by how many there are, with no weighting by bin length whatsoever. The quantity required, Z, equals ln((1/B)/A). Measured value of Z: -0.208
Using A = 1.10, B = 1.12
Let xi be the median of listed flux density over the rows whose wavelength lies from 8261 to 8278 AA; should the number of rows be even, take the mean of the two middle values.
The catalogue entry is 13.4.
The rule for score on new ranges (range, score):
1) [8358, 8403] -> -1.7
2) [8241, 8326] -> -1.2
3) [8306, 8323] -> -0.5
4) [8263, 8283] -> -1.2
